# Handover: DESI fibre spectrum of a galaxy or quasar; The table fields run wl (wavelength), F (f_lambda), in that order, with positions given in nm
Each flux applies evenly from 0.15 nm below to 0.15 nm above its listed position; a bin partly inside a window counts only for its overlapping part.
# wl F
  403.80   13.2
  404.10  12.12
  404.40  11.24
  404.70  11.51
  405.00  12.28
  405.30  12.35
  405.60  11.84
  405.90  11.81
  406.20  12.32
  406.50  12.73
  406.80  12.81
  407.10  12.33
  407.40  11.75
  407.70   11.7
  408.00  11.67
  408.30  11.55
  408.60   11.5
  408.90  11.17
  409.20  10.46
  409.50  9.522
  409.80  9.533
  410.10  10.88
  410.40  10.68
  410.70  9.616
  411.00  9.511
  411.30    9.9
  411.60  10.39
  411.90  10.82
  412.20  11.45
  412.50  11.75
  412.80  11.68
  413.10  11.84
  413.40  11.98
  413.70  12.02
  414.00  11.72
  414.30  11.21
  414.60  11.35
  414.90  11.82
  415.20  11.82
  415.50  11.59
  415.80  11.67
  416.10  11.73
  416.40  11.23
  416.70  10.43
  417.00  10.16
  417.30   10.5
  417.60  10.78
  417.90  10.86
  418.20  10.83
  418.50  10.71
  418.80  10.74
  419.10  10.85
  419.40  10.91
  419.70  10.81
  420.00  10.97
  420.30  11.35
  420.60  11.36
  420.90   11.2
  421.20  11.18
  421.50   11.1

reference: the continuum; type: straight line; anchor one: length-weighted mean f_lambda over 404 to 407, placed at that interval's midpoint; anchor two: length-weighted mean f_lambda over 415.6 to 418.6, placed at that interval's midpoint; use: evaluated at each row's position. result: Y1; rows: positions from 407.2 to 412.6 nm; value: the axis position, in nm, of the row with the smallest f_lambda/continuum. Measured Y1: 409.50 nm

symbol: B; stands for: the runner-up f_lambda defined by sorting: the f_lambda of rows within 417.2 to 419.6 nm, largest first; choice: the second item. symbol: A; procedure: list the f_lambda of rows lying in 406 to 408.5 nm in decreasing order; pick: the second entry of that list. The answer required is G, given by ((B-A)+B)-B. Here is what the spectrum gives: -1.9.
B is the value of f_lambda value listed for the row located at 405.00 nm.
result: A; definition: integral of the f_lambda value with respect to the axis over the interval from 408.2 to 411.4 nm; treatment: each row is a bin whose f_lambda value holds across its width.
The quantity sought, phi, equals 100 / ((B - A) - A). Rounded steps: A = 33.2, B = 12.28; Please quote -1.85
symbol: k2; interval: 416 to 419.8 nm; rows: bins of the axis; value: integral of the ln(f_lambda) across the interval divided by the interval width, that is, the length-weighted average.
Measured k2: 2.38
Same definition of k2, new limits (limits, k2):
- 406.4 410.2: 2.42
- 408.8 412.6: 2.34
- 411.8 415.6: 2.45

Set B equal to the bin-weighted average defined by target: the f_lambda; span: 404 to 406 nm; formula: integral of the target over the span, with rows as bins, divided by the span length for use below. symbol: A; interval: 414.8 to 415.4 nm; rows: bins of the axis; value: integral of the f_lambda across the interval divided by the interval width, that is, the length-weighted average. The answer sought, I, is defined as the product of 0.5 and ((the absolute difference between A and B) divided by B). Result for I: 0.00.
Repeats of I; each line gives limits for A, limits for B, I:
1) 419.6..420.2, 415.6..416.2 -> 0.03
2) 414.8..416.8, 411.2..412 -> 0.05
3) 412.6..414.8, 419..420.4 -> 0.03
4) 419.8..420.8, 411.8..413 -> 0.01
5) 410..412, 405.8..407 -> 0.09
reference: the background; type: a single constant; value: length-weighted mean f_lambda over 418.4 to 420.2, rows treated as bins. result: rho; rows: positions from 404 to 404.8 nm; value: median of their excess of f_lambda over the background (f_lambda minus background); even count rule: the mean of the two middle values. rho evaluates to 0.7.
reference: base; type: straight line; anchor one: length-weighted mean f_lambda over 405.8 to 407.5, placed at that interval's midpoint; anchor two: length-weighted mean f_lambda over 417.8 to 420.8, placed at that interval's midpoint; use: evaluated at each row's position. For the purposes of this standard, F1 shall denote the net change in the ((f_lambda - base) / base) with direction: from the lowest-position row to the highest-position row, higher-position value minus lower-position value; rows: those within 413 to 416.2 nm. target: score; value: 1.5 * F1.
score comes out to 0.03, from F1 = 0.02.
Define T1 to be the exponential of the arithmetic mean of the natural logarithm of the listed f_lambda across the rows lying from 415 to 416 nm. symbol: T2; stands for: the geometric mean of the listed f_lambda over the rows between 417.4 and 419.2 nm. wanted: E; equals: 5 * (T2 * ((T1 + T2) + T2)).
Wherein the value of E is 1796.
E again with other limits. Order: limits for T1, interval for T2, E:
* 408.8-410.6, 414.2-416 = 1939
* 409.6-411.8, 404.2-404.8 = 1866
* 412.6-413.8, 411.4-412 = 1754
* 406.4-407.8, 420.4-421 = 1963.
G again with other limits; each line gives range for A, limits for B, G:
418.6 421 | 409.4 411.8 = -0.7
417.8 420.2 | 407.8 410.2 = 0.6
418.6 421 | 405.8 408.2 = 1.4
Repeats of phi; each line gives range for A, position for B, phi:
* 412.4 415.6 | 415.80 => -1.58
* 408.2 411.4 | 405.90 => -1.83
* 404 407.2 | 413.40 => -1.52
